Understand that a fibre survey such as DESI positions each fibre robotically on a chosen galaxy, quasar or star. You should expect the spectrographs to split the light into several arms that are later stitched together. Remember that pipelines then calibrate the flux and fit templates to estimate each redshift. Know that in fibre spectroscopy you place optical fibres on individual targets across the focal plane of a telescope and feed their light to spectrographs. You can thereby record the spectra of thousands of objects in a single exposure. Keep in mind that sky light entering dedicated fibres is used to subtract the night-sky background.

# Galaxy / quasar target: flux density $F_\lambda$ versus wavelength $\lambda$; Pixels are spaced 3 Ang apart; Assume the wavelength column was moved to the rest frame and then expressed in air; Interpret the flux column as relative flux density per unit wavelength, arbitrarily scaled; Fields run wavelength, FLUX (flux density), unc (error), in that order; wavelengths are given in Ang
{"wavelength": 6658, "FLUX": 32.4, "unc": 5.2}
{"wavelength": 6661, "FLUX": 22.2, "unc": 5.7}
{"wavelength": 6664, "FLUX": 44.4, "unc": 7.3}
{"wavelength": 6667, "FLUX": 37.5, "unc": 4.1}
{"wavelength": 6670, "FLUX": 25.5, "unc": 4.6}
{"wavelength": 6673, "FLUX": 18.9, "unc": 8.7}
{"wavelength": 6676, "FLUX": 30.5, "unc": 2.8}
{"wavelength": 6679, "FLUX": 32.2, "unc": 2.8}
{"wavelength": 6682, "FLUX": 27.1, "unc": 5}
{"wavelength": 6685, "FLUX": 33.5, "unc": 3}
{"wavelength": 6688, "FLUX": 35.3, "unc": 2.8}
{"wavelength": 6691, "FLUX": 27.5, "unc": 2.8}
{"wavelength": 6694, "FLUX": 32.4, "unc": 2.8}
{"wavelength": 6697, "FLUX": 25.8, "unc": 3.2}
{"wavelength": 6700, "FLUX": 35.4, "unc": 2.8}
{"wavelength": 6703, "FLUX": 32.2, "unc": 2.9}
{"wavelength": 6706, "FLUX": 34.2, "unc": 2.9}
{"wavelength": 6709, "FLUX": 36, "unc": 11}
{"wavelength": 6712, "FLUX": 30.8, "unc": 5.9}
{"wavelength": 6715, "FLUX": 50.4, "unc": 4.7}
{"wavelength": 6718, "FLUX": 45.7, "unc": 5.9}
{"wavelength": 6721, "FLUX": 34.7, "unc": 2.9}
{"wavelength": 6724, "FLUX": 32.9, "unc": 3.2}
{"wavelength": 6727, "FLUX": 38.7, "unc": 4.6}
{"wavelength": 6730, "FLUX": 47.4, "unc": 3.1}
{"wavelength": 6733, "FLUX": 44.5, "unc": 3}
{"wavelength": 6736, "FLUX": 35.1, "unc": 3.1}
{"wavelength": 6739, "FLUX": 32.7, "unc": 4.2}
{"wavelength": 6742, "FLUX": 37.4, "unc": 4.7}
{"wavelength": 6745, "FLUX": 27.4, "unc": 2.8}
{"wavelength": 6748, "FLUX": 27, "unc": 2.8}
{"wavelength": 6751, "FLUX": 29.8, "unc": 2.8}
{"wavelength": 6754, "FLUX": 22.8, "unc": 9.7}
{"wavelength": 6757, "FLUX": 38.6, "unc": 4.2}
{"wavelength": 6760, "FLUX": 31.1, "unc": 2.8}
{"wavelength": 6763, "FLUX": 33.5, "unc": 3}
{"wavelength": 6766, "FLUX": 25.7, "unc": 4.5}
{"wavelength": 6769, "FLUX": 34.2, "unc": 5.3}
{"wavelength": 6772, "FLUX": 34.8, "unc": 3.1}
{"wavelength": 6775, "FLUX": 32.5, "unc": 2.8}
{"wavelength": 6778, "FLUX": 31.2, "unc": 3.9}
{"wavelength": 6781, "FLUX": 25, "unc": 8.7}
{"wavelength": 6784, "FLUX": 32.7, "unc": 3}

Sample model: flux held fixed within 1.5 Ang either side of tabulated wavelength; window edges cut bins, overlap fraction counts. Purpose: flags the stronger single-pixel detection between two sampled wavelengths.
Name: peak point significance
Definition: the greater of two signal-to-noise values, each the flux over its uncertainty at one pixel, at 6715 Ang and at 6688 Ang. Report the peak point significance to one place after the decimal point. 12.6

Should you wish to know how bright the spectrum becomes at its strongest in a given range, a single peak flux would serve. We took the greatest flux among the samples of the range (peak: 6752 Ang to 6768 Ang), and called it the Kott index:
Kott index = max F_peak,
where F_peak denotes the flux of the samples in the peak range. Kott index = 38.6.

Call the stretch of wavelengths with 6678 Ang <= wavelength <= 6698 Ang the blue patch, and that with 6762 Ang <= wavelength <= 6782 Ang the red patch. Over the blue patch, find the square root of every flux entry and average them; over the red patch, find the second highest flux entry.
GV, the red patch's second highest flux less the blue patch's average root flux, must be 28.7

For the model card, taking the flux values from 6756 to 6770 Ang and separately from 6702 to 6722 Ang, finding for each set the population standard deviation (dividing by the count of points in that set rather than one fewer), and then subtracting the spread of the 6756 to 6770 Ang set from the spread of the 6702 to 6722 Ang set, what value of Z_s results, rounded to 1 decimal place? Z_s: 2.6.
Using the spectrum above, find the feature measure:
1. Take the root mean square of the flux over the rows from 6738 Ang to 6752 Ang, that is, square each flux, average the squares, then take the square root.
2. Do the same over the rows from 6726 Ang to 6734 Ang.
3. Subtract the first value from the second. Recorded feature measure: 13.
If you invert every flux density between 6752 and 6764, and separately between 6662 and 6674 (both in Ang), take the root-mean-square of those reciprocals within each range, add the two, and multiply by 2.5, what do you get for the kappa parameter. 0.177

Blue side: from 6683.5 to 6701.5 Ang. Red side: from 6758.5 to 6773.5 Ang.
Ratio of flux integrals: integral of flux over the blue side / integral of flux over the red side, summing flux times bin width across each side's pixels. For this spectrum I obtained 1.2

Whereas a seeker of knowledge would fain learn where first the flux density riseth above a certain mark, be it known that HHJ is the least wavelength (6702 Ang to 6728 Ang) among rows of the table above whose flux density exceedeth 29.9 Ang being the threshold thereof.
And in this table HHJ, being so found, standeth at 6703 Ang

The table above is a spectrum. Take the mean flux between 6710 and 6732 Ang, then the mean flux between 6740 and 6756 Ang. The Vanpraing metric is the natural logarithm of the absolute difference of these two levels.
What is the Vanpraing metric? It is 2.4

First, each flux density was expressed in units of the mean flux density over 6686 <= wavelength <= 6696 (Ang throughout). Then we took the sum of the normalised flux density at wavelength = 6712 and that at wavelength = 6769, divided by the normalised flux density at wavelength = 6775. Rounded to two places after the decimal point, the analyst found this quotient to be 2.00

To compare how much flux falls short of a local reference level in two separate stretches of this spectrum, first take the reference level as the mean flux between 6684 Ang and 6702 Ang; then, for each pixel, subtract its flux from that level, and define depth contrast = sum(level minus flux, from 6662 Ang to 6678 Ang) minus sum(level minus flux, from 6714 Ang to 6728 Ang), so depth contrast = 46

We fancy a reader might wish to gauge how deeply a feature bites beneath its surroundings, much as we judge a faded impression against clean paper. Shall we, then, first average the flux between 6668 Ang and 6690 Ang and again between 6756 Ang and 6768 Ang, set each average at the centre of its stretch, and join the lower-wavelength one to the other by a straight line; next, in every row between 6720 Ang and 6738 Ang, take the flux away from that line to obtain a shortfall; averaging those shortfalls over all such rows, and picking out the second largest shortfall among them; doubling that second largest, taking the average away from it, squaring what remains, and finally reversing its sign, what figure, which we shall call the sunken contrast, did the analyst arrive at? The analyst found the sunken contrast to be 0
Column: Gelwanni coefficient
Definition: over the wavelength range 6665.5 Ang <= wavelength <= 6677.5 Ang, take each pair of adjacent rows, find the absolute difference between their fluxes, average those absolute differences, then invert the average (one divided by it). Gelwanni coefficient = 0.10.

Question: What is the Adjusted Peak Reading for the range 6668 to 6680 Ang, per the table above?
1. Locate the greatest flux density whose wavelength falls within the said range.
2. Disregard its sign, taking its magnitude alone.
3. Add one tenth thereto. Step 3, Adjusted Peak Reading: 32.3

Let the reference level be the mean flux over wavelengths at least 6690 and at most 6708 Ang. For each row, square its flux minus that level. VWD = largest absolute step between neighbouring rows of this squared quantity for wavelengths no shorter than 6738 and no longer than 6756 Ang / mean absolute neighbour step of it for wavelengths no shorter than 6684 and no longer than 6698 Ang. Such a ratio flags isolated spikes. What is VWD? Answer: 5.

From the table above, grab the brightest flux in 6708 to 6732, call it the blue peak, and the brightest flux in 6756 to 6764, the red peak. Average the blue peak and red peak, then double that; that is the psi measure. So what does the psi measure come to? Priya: 89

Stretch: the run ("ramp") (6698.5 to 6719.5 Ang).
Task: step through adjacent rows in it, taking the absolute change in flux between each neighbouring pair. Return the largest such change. 20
